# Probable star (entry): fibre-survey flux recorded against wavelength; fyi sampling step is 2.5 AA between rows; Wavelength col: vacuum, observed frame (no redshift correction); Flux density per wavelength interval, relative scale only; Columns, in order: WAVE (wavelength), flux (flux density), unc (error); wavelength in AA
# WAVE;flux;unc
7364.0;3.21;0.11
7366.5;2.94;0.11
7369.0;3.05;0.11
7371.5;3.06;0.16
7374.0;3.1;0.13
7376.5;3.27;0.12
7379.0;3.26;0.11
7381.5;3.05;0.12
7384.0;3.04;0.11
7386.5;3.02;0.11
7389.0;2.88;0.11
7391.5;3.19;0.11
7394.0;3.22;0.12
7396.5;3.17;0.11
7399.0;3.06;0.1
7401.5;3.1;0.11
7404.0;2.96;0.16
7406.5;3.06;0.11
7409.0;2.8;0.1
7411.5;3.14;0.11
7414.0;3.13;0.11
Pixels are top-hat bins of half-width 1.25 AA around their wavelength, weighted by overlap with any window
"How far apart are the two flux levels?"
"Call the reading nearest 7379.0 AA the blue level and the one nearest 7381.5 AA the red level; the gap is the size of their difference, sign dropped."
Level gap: 0.21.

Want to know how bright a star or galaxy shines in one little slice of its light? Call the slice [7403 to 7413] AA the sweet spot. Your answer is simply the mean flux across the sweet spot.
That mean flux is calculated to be 2.99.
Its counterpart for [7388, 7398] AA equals 3.12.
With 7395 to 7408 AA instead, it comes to 3.07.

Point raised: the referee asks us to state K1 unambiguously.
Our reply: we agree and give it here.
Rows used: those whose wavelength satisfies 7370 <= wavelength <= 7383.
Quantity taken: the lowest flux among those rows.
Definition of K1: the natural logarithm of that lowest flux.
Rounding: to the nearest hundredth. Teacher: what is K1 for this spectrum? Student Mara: 1.12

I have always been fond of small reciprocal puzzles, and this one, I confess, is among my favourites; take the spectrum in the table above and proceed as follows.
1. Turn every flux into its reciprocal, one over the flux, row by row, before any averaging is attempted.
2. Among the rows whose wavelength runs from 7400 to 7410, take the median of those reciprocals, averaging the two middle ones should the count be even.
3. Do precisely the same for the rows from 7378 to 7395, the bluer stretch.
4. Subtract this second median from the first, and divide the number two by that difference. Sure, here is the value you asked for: 450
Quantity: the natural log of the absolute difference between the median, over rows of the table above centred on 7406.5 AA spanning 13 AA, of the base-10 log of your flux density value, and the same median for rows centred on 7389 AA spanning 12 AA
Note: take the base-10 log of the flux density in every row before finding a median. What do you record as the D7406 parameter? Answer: -5.86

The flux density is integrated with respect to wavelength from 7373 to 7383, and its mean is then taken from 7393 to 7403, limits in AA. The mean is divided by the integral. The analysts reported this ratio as 0.099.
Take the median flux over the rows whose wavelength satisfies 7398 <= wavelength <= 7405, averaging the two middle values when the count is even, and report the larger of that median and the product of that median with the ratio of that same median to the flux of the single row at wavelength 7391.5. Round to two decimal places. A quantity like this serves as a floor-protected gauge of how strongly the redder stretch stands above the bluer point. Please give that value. 3.06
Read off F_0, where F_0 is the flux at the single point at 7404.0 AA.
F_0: 2.96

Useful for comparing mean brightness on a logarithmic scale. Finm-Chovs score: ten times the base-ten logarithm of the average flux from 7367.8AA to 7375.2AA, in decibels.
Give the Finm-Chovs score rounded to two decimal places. 4.87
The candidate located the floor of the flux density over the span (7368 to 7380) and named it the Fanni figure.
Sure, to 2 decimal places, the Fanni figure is 3.05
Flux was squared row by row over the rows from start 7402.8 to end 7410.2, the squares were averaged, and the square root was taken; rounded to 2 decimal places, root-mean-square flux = 2.94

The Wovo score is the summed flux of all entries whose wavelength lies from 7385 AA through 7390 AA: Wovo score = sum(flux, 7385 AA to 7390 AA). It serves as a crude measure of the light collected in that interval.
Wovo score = 5.9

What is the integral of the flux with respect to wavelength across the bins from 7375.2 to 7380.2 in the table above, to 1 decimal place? 16.3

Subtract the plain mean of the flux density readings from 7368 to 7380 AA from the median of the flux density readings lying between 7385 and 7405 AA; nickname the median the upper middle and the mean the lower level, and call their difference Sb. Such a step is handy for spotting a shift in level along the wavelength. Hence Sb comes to -0.068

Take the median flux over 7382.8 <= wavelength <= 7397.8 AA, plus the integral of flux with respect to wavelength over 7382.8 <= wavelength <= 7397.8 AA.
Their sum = 49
